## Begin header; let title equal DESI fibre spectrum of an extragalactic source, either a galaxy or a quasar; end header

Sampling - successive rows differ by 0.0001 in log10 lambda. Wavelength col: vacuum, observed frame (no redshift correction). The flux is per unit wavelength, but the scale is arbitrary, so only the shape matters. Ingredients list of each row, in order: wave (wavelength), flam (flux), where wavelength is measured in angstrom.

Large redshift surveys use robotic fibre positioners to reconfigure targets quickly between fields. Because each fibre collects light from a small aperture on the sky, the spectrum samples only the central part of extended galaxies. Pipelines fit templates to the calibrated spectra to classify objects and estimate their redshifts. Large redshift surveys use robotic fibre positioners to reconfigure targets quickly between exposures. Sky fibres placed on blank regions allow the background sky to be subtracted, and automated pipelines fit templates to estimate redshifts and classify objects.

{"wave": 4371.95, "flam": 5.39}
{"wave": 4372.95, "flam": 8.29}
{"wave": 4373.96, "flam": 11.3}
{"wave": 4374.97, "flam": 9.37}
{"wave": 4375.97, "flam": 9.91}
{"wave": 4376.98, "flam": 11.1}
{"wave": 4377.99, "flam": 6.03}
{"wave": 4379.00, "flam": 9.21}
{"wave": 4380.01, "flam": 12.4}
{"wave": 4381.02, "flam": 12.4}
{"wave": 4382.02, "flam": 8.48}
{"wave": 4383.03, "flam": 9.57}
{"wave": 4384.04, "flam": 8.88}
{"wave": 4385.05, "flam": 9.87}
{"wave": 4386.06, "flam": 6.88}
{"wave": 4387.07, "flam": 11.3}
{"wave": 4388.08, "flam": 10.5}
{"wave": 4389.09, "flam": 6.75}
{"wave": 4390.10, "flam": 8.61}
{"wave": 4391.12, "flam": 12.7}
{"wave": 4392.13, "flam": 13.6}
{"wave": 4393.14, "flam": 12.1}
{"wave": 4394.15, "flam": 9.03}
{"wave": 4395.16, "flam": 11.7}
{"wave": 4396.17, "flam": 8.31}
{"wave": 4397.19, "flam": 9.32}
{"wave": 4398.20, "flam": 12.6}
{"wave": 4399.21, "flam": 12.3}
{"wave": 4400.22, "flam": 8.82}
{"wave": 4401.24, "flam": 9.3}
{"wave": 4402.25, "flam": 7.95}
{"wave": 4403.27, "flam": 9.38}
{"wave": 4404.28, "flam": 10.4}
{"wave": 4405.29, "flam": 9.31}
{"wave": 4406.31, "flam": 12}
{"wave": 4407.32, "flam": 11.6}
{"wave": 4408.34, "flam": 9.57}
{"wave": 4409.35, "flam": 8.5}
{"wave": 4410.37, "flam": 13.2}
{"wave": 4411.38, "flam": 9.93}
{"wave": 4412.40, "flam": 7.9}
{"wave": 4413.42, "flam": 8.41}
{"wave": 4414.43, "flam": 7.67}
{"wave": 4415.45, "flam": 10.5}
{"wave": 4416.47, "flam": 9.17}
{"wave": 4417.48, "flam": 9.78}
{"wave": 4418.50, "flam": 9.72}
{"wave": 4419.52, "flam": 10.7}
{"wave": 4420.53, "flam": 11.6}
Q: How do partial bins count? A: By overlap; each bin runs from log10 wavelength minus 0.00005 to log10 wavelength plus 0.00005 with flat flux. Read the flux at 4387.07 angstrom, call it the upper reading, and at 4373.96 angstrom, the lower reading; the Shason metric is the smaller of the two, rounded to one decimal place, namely 11.3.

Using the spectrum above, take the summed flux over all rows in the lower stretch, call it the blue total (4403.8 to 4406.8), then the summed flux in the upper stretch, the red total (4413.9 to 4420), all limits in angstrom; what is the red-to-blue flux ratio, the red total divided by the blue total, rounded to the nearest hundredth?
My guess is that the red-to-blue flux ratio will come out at 1.81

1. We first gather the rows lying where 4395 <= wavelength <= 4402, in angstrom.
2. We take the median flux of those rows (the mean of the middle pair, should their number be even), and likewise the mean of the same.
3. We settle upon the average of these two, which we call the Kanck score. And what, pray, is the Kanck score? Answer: 9.8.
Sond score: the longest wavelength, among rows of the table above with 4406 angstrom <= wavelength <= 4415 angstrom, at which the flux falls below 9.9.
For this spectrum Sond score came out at 4414.43 angstrom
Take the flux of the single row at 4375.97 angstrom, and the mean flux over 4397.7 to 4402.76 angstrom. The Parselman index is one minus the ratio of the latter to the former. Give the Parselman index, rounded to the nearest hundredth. -0.03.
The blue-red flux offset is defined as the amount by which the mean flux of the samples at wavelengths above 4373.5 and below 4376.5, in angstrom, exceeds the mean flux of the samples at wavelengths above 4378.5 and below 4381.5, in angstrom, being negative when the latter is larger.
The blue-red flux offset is -1.1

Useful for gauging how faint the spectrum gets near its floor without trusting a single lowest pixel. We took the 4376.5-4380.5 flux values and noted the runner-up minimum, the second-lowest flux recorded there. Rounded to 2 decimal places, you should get 9.21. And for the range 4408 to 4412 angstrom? 9.57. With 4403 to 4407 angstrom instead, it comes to 9.38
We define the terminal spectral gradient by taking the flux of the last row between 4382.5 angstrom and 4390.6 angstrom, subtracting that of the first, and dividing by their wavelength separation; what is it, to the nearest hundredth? -0.14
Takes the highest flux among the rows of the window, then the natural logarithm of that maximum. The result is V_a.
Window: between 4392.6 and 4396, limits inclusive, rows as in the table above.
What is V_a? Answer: 2.49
